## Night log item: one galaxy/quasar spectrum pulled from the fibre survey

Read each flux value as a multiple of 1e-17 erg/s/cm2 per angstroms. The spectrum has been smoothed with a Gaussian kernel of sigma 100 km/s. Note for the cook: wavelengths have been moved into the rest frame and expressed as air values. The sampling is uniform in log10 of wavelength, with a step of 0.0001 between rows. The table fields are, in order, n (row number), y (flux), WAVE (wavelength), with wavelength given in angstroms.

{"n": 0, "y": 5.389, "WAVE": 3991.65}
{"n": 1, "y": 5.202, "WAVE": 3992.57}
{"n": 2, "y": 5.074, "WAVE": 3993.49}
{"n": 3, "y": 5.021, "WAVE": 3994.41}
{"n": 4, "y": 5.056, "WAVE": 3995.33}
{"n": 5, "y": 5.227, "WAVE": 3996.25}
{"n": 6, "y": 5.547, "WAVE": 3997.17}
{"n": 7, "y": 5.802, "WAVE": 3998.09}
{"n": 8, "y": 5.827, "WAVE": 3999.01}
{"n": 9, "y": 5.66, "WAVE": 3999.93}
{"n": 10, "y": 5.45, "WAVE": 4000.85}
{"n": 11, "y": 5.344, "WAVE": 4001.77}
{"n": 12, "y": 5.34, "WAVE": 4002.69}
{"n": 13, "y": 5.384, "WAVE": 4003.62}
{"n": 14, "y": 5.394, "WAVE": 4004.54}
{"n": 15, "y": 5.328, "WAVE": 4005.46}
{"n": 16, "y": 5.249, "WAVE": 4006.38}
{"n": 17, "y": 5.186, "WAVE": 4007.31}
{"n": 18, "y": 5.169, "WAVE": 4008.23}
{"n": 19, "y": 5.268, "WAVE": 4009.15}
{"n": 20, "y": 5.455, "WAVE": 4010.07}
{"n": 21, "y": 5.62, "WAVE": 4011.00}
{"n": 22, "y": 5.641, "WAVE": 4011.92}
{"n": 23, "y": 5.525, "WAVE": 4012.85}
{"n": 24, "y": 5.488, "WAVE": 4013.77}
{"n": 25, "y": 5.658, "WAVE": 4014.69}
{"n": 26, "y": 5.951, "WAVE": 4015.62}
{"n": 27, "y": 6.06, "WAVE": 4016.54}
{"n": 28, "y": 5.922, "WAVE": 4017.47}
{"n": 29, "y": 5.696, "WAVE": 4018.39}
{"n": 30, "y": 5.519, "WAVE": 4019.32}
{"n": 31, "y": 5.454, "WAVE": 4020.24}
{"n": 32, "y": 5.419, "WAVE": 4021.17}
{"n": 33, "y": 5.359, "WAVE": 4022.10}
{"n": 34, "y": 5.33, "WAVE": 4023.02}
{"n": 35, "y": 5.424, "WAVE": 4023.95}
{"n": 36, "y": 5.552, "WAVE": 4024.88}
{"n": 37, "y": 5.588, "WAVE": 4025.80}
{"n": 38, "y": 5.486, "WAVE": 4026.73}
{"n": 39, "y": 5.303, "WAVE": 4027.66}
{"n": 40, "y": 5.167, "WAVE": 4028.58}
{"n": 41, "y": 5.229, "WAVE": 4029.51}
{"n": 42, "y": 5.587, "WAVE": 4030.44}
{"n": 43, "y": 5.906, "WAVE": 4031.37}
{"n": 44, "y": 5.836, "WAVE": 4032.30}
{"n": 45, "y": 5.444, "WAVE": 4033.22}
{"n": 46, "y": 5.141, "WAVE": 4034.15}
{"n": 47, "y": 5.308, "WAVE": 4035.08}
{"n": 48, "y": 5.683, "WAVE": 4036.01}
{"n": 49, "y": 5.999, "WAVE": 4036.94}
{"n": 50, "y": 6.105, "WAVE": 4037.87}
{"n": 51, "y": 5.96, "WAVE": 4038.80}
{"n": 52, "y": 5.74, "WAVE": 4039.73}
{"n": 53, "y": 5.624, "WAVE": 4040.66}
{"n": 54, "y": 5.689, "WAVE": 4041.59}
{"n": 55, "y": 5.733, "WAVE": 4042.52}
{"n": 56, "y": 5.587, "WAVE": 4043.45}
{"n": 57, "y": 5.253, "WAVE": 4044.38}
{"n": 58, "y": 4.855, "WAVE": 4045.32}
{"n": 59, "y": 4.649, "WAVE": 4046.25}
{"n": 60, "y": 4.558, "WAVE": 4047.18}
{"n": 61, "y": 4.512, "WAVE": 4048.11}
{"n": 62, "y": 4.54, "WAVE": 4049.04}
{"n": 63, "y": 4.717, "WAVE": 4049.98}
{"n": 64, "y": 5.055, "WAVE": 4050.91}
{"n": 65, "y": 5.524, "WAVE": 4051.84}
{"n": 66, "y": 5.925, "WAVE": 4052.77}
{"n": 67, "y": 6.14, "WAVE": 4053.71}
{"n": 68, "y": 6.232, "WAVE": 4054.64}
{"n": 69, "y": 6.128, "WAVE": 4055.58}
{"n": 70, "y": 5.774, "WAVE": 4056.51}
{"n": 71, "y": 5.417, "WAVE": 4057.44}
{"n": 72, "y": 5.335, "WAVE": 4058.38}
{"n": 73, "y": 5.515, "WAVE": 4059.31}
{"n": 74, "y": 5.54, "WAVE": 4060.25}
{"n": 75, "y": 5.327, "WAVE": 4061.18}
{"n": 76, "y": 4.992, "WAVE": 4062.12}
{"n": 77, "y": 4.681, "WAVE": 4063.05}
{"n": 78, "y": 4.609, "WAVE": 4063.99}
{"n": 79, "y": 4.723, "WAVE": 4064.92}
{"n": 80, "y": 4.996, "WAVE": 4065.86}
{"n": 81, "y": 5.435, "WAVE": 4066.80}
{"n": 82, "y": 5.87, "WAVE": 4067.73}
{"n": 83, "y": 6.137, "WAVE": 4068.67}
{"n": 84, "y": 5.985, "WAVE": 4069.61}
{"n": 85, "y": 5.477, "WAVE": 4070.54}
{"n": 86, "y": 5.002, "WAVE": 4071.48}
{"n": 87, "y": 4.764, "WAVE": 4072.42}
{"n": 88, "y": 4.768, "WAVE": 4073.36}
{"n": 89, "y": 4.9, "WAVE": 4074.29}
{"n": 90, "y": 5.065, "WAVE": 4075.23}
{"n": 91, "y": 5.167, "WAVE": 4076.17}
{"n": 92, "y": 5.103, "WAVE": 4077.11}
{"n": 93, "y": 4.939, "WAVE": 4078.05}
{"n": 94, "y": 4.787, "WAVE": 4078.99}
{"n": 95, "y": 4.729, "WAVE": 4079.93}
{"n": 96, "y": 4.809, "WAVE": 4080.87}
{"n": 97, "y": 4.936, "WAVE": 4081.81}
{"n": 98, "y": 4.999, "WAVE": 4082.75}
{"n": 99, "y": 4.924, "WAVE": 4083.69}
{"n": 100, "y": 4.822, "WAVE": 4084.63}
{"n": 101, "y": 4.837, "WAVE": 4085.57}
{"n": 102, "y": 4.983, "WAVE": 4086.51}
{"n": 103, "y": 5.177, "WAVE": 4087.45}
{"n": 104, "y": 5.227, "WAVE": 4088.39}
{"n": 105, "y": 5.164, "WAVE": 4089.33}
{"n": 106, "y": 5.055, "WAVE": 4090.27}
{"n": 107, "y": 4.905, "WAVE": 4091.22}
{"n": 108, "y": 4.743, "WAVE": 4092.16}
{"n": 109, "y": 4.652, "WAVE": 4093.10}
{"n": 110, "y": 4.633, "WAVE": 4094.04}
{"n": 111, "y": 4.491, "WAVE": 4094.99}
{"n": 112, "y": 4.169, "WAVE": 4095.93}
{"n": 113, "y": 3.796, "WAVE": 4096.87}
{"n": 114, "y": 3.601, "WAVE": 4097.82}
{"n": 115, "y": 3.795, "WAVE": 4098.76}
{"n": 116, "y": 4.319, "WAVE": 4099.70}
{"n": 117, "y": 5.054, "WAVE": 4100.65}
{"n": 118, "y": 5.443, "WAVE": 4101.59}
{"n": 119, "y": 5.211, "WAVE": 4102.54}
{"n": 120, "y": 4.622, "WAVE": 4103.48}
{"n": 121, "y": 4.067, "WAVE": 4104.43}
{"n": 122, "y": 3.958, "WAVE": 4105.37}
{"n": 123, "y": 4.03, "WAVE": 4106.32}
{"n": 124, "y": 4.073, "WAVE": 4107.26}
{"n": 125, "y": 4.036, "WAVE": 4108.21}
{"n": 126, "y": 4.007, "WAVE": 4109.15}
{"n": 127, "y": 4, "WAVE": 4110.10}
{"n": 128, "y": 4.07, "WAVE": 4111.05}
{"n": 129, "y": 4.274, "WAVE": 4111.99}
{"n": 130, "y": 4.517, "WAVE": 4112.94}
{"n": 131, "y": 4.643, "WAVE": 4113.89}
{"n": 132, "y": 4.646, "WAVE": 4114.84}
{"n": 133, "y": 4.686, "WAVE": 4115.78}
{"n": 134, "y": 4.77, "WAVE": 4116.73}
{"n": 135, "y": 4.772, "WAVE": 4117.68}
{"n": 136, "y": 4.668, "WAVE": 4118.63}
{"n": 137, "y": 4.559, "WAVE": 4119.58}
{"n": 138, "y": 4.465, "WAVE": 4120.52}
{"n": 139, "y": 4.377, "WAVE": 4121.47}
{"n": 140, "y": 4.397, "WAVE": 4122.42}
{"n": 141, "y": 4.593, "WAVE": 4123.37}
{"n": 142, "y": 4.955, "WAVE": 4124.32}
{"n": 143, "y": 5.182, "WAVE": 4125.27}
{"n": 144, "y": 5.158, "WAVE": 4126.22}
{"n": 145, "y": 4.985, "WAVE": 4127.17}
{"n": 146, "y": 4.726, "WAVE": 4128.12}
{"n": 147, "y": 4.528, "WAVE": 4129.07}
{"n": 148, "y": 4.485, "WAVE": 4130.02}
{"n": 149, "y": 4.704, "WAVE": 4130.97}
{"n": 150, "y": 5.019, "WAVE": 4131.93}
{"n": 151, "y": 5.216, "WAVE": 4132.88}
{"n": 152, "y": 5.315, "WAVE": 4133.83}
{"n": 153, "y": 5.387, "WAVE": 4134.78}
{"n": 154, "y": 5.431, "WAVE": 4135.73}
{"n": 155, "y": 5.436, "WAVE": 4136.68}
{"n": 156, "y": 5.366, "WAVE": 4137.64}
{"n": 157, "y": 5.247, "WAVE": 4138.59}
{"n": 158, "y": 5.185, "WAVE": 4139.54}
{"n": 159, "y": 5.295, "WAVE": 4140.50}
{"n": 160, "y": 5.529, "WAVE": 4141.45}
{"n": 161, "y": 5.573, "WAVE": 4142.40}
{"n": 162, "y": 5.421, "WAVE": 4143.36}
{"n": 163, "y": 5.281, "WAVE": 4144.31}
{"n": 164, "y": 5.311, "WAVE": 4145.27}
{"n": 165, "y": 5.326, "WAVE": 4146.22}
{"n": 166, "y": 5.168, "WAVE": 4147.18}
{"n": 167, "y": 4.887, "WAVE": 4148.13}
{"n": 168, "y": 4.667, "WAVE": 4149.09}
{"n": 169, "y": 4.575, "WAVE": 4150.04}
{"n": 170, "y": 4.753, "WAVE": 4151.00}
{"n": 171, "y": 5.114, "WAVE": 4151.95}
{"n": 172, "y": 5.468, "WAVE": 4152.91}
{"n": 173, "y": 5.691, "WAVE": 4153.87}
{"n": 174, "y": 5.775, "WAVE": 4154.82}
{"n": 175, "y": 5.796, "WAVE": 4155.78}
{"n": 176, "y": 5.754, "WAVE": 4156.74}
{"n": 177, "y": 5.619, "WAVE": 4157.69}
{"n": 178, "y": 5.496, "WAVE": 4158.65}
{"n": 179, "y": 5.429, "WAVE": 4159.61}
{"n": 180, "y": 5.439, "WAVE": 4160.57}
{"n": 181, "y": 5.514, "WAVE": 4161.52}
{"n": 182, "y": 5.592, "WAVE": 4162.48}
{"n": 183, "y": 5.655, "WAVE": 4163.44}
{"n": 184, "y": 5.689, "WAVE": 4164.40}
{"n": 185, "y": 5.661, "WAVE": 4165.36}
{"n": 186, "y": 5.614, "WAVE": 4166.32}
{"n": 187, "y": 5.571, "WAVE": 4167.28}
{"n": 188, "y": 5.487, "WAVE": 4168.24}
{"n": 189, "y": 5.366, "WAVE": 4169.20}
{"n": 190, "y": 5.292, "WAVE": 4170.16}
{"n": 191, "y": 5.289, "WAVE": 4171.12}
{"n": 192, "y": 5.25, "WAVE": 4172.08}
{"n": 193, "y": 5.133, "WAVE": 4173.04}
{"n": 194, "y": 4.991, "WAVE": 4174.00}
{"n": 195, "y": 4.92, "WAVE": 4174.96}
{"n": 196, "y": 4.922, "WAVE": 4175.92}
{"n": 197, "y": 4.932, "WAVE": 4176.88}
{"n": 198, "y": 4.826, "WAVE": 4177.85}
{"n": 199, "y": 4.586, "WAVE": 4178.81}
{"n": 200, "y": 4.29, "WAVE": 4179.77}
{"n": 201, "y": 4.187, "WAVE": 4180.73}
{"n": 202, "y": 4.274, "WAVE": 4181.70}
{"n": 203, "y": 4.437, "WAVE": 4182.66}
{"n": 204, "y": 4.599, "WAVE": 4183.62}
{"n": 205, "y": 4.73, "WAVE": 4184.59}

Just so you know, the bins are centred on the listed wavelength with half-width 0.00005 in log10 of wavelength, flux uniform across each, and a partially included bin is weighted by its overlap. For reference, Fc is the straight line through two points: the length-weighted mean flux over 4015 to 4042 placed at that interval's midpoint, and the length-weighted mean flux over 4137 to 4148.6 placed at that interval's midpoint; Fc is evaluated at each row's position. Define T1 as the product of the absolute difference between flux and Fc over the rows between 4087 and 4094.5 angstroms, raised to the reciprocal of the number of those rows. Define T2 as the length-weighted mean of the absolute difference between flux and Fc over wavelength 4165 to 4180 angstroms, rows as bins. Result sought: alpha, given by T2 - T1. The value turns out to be -0.15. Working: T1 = 0.44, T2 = 0.29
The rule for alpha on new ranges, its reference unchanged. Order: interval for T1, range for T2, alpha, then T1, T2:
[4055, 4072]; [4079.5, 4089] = 0.30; 0.21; 0.51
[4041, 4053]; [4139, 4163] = -0.03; 0.31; 0.28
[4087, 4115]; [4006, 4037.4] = -0.50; 0.74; 0.23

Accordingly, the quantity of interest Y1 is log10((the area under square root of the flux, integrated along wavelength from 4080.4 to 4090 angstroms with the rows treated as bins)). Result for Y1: 1.332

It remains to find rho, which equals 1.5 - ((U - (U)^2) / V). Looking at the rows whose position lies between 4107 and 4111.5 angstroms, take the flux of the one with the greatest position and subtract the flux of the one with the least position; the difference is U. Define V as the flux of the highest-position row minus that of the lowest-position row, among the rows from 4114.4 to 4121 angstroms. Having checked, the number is 1.5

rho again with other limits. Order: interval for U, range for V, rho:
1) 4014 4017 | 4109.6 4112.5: 0.6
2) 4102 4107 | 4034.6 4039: 5.5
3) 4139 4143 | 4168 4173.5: 2.2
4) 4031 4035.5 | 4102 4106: 0.7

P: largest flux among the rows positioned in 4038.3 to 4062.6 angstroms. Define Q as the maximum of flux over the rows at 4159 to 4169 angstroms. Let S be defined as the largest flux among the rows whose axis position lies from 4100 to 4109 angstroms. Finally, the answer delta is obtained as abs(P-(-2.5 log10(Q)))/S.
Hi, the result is 1.49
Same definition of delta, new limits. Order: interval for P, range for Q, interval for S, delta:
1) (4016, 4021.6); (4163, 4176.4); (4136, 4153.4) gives 1.43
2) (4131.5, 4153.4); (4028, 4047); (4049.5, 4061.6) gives 1.21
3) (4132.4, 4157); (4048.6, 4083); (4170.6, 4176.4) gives 1.47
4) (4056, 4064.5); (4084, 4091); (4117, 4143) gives 1.36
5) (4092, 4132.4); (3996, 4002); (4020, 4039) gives 1.21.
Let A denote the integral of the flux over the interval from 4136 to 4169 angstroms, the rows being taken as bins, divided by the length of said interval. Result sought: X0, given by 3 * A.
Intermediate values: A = 5.4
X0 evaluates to 16.2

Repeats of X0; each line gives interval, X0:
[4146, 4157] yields 15.7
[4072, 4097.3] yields 14.5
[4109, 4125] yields 13.5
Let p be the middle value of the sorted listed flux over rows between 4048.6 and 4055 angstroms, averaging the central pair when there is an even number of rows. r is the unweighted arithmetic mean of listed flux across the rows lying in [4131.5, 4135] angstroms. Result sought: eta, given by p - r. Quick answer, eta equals 0.29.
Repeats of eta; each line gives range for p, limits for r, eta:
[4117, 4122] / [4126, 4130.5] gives -0.22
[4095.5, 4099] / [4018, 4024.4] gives -1.66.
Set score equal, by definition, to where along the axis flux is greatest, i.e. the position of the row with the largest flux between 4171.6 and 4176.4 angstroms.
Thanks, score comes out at 4172.08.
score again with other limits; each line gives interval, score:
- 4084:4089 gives 4088.39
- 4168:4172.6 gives 4168.24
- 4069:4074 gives 4069.61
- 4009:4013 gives 4011.92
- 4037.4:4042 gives 4037.87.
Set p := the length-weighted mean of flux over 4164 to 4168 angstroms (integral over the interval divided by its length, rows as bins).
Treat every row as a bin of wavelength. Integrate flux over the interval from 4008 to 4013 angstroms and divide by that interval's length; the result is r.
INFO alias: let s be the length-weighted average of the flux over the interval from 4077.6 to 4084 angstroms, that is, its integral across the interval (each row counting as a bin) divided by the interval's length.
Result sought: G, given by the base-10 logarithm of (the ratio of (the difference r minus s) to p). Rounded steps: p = 5.62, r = 5.5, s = 4.87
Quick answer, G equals -0.99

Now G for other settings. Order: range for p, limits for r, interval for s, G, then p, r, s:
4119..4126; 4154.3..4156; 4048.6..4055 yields -1.12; 4.67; 5.8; 5.44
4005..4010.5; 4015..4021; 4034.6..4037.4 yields -1.78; 5.28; 5.7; 5.66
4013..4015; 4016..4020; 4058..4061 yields -1.23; 5.58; 5.8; 5.46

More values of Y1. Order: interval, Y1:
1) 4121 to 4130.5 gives 1.315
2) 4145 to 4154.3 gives 1.321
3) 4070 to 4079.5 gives 1.327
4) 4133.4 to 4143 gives 1.348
